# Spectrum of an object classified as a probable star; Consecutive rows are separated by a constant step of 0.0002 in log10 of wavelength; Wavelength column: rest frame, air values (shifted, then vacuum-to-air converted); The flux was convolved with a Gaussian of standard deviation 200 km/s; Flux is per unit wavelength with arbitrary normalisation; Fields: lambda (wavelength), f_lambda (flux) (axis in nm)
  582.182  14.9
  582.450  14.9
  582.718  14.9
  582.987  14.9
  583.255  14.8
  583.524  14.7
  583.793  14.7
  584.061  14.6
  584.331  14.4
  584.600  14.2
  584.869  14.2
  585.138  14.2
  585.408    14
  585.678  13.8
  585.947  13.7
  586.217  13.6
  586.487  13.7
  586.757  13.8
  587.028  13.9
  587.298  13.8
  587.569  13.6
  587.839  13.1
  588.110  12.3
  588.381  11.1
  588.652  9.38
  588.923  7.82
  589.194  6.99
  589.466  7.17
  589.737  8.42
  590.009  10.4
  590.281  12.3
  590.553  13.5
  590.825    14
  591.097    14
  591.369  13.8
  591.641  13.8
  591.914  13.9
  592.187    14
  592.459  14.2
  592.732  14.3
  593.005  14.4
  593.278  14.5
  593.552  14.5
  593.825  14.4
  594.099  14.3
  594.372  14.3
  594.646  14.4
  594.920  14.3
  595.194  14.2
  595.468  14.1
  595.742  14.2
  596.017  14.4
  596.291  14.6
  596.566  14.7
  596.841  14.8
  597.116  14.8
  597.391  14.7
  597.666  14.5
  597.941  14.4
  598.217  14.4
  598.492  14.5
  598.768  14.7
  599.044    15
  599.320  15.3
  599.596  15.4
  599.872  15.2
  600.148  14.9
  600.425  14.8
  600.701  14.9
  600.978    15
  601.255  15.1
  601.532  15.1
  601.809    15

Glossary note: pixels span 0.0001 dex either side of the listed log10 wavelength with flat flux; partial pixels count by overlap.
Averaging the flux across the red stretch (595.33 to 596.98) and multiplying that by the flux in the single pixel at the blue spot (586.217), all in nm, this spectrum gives 197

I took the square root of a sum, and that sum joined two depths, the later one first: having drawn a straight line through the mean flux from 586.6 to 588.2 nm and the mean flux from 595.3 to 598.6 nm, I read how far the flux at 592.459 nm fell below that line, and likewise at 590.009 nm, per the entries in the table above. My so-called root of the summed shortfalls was 1.8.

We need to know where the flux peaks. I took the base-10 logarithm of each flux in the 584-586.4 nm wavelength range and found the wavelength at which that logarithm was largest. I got 584.061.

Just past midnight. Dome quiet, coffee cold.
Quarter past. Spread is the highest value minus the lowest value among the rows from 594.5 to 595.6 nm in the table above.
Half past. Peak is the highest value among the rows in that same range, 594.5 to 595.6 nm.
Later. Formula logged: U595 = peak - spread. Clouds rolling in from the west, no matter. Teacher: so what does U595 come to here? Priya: 14.1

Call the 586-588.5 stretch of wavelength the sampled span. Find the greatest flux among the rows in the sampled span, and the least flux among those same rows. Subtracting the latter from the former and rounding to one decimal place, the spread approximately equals 2.8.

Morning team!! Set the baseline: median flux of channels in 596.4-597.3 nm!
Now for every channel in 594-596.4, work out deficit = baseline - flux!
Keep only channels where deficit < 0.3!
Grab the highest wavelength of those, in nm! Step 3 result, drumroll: 596.291 nm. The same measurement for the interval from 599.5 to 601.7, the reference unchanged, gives 601.532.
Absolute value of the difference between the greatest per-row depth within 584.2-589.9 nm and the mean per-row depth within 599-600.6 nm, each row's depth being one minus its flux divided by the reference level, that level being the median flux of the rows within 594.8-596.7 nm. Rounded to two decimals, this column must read 0.57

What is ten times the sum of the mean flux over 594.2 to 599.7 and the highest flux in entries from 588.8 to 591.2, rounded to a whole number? 286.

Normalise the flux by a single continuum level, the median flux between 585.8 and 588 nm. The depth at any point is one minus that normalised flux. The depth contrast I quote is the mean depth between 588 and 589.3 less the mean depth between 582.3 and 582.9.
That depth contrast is 0.39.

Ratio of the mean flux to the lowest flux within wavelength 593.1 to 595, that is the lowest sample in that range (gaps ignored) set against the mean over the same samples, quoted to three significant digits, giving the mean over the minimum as 1.01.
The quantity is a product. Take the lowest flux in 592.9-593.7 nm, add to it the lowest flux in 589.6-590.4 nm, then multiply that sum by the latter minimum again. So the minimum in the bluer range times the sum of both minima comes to 192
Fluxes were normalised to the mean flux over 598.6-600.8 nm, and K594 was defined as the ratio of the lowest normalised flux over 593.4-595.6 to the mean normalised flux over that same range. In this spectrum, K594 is 0.9852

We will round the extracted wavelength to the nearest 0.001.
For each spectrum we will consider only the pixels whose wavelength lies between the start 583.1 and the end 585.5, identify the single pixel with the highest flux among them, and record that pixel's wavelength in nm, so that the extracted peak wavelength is 583.255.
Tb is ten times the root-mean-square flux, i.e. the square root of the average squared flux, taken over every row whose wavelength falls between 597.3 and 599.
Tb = 145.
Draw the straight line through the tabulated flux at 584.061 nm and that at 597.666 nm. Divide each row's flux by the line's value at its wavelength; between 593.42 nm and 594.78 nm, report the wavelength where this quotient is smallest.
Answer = 594.099 nm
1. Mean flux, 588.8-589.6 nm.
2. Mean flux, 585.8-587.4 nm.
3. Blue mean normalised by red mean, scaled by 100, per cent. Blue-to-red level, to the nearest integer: 188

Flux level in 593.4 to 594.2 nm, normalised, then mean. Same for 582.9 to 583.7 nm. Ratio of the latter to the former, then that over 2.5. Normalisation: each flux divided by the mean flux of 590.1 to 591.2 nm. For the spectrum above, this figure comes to 0.41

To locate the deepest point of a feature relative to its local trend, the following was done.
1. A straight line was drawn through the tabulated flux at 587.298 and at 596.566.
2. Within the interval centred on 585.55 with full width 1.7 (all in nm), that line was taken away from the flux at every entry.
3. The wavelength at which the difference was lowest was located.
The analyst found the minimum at 586.217 nm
